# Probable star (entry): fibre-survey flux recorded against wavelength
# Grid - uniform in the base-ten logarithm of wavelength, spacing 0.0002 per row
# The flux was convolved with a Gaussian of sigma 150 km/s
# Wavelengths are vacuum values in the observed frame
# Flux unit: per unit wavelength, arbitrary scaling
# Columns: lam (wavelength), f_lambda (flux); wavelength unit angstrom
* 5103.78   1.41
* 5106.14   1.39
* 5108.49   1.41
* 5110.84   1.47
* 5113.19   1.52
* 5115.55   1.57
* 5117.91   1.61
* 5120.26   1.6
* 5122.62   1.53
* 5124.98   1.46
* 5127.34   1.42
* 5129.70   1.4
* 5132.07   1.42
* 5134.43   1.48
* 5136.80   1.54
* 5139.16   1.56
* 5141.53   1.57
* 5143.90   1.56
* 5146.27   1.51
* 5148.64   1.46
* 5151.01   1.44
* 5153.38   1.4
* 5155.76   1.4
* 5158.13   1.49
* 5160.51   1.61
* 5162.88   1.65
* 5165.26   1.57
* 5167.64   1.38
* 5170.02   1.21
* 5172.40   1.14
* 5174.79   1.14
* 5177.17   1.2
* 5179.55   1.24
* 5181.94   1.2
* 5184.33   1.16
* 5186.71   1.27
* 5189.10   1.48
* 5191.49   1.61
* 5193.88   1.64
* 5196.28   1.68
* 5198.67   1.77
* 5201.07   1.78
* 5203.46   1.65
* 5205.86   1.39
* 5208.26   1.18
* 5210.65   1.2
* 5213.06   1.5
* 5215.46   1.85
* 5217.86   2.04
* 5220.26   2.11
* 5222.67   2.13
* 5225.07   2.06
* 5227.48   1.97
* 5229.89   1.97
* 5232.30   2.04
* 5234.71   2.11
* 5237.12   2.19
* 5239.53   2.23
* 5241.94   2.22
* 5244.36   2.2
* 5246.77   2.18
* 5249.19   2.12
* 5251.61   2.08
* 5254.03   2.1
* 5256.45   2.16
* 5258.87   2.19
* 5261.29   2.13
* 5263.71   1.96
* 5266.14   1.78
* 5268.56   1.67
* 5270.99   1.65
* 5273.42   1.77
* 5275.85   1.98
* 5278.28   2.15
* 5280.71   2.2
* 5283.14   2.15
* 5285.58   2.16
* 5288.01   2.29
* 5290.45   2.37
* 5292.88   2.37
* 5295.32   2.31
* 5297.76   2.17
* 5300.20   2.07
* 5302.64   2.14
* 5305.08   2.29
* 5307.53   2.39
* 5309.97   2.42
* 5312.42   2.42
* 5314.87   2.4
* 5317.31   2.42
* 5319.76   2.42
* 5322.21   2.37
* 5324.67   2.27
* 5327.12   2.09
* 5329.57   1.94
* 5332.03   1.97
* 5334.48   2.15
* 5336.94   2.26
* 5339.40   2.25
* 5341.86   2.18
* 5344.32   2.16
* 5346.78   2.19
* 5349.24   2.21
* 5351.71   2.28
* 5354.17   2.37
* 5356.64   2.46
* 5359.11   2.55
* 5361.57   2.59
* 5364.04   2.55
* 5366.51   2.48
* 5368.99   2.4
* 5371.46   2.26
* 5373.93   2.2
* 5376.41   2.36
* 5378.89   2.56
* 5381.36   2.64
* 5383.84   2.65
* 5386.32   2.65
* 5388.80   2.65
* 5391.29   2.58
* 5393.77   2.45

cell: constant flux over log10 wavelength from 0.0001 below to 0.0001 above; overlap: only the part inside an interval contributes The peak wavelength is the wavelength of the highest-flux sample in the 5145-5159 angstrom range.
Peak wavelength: 5146.27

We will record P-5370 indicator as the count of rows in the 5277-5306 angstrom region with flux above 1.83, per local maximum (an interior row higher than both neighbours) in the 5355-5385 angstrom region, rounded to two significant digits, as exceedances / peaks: 12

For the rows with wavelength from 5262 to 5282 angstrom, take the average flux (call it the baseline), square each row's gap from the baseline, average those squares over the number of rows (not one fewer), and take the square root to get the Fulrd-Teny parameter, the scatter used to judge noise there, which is 0.197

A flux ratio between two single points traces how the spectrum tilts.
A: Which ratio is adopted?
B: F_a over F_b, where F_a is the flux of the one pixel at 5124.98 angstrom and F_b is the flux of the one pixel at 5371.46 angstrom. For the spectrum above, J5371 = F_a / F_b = 0.65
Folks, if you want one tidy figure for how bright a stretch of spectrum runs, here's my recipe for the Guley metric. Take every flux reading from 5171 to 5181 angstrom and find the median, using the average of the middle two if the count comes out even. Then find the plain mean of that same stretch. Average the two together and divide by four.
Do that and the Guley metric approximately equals 0.29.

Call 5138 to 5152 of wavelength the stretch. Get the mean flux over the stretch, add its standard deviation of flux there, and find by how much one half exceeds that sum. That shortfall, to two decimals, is -1.07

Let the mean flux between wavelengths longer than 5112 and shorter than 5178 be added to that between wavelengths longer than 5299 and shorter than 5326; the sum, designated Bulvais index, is 3.8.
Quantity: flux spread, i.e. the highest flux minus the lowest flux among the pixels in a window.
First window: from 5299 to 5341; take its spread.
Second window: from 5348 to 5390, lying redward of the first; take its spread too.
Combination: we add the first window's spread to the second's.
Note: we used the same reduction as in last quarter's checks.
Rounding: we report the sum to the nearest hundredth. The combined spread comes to 0.93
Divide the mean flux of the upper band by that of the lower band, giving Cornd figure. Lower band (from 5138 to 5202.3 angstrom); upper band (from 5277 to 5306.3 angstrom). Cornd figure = 1.53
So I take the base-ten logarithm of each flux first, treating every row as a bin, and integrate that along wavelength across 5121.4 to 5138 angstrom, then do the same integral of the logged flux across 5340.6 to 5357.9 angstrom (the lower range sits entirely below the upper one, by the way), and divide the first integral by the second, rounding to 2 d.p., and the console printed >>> 0.45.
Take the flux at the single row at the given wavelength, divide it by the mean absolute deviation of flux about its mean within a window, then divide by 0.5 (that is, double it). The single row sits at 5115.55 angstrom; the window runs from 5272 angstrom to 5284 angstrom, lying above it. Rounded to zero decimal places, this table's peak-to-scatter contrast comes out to 22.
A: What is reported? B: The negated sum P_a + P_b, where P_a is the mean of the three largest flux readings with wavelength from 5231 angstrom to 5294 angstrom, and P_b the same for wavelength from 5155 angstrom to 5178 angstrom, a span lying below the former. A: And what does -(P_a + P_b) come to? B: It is -4.0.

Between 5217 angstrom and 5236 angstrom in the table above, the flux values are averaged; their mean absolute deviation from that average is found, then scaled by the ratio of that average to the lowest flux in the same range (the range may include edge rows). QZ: 0.051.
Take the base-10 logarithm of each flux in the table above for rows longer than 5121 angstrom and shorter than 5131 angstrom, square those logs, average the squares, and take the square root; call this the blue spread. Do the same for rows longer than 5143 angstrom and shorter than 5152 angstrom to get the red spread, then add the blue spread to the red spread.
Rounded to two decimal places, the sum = 0.34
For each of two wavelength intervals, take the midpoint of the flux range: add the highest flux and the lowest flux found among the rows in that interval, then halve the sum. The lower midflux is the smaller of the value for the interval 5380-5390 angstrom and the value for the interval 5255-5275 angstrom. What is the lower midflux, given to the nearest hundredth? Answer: 1.92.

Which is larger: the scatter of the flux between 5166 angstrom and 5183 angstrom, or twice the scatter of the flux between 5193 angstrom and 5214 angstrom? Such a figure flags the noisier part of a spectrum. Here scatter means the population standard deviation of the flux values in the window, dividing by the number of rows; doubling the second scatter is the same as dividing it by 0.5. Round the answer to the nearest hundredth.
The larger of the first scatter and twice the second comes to 0.43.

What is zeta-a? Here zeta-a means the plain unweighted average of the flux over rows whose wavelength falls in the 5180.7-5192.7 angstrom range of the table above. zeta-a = 1.3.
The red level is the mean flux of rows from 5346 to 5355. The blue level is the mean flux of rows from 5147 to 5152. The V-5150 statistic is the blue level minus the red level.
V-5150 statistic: -0.81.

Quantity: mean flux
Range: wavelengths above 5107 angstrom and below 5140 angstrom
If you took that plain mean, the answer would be 1.5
